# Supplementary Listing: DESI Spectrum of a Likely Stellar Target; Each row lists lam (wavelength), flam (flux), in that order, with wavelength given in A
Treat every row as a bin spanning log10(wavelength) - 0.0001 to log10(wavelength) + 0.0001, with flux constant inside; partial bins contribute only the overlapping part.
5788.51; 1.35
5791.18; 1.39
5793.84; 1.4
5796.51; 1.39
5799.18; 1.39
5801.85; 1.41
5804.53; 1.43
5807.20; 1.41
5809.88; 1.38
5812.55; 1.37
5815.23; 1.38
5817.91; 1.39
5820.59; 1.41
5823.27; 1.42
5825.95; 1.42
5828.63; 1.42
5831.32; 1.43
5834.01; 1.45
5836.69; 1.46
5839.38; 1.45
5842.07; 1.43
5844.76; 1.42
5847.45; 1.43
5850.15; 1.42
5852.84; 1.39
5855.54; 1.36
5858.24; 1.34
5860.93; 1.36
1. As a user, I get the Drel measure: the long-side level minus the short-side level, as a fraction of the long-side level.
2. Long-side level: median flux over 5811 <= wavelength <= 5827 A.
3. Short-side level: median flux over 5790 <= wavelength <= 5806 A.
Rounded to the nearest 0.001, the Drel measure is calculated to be 0.004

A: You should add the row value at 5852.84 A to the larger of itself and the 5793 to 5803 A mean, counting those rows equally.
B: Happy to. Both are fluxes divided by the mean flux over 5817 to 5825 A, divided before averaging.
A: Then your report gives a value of 1.98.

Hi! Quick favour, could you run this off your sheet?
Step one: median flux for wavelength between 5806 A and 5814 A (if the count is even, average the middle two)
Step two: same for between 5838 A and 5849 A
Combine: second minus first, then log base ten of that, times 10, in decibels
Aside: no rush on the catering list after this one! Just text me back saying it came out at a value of -13.0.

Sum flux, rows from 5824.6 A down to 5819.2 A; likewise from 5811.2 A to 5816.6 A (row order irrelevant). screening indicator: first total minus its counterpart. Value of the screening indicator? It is 0.08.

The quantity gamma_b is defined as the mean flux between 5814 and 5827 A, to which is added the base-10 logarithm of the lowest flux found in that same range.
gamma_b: 1.54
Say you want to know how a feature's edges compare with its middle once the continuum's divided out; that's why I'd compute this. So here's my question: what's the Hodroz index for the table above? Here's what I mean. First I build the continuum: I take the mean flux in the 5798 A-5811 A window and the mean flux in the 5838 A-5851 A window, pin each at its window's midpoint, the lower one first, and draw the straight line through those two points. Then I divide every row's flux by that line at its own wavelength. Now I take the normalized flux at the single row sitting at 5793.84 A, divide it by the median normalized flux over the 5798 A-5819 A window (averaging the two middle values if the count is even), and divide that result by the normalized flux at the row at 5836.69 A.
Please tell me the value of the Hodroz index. 0.99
